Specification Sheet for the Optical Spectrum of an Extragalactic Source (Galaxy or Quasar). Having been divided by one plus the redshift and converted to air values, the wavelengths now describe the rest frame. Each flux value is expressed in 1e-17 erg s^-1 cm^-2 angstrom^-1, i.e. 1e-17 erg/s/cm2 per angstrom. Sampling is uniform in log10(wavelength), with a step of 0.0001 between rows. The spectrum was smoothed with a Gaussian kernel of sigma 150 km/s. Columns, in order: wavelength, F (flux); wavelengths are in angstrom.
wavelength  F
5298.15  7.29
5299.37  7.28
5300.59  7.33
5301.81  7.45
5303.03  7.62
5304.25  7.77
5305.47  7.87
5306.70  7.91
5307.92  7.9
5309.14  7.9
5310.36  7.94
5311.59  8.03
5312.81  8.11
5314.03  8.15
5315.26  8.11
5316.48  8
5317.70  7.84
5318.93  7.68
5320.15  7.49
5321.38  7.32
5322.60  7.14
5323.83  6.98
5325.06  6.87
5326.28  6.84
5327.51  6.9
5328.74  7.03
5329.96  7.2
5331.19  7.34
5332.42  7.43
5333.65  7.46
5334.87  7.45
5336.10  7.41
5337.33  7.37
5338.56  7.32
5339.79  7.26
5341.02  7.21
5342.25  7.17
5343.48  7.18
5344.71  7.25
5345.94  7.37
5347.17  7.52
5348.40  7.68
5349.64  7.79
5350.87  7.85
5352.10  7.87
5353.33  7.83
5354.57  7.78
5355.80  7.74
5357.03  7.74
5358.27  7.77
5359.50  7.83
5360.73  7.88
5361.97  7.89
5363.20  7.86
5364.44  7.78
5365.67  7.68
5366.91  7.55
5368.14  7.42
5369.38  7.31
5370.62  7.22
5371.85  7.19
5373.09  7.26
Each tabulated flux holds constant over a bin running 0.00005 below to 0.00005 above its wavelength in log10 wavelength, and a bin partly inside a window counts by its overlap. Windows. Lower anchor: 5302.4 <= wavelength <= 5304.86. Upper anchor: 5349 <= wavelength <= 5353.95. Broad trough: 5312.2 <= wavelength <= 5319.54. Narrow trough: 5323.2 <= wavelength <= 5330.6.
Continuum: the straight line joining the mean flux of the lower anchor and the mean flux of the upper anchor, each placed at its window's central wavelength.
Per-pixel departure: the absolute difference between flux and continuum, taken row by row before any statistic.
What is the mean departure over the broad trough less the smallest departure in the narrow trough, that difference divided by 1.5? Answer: -0.20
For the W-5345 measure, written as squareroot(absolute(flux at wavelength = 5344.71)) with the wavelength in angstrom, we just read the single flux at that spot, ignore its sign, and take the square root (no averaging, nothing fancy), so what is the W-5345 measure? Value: 2.69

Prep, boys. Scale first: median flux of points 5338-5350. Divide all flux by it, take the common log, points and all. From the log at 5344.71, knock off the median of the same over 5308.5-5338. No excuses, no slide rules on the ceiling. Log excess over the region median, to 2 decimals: -0.01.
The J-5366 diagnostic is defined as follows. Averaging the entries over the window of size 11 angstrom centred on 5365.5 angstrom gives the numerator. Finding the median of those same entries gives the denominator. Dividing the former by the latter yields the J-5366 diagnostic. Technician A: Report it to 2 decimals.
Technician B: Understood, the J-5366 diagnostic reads 0.99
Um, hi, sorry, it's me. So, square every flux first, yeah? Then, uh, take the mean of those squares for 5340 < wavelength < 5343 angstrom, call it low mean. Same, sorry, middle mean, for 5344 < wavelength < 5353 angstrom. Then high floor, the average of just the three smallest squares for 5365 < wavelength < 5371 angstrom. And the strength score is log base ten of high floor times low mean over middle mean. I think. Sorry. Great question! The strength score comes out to 1.68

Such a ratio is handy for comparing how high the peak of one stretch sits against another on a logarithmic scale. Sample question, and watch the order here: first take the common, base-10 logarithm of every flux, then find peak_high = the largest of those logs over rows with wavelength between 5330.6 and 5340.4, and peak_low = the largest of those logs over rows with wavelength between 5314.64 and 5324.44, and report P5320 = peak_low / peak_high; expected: 1.04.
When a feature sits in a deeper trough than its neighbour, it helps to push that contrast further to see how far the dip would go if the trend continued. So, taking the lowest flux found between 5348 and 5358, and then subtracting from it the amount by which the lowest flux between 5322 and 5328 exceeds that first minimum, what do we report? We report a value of 8.5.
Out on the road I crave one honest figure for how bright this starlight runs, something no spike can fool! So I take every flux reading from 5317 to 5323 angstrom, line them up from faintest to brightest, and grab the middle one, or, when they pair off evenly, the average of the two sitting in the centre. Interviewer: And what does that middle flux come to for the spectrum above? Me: 7.5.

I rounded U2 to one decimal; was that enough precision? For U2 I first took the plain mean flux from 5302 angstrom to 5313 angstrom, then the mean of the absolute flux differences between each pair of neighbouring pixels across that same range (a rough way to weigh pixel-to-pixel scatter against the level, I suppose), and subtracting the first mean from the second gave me -7.8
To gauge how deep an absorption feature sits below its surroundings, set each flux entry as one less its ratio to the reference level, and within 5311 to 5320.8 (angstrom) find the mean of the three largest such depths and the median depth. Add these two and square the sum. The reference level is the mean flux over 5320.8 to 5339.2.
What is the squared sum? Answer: 0.031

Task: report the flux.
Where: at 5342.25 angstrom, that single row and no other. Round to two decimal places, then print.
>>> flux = 7.17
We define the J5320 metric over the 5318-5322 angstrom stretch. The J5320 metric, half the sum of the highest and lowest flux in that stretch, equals 7.50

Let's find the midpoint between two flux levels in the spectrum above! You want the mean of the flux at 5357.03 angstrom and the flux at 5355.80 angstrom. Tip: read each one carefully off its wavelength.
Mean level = 7.74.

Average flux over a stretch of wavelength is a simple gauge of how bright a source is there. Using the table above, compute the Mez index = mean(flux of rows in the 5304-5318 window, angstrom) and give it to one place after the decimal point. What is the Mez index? 8.0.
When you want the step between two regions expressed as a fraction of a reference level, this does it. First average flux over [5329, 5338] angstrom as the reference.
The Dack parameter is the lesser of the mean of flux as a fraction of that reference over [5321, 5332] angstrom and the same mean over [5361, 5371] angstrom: 0.96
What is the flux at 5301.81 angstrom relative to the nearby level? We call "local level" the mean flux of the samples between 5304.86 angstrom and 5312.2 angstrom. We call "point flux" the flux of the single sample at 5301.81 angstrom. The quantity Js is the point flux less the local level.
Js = -0.47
